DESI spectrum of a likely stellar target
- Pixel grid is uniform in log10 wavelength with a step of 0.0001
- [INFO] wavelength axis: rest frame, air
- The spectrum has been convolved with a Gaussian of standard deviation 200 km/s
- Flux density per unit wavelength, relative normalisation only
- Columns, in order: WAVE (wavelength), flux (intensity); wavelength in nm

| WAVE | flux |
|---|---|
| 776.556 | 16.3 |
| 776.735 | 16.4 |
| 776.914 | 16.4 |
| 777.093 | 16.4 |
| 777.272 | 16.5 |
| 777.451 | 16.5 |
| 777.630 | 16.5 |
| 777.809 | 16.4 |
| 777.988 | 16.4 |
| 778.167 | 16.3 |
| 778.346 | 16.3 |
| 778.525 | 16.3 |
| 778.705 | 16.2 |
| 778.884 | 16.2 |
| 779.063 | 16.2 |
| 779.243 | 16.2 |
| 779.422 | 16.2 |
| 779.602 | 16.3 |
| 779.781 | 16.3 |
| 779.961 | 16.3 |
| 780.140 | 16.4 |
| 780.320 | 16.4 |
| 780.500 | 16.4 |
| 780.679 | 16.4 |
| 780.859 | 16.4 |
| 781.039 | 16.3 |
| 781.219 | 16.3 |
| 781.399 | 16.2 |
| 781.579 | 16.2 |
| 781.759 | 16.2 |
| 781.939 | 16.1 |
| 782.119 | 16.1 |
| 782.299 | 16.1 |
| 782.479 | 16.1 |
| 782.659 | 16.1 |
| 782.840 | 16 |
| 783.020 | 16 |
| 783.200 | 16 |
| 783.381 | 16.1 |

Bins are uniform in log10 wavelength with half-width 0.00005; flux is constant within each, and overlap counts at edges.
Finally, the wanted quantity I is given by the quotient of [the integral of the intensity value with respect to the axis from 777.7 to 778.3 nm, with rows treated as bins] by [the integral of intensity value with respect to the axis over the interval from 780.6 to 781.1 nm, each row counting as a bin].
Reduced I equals 1.20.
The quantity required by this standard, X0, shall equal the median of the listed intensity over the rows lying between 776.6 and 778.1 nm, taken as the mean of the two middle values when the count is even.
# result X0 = 16.4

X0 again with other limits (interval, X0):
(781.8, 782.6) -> 16.1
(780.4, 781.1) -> 16.4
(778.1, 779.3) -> 16.2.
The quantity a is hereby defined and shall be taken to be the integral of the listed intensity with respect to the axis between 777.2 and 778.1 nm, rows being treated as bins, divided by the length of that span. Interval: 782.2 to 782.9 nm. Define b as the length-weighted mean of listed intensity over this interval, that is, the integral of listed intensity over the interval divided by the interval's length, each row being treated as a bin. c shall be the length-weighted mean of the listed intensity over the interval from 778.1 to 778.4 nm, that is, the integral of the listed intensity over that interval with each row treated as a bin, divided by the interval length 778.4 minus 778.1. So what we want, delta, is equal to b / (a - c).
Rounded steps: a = 16.5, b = 16.1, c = 16.31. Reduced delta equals 106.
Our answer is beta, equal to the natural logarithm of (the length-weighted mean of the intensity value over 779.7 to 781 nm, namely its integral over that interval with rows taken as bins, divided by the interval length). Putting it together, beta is 2.795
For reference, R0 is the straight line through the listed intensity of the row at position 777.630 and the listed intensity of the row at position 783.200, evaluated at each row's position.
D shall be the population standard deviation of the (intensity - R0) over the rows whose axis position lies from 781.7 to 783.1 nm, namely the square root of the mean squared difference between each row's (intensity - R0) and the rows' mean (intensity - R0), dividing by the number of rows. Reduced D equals 0.034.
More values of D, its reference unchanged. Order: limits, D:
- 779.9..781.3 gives 0.052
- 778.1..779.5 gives 0.026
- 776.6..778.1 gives 0.066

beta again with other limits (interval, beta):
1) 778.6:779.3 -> 2.784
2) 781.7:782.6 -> 2.780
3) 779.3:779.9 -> 2.789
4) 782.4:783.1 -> 2.775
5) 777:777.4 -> 2.800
